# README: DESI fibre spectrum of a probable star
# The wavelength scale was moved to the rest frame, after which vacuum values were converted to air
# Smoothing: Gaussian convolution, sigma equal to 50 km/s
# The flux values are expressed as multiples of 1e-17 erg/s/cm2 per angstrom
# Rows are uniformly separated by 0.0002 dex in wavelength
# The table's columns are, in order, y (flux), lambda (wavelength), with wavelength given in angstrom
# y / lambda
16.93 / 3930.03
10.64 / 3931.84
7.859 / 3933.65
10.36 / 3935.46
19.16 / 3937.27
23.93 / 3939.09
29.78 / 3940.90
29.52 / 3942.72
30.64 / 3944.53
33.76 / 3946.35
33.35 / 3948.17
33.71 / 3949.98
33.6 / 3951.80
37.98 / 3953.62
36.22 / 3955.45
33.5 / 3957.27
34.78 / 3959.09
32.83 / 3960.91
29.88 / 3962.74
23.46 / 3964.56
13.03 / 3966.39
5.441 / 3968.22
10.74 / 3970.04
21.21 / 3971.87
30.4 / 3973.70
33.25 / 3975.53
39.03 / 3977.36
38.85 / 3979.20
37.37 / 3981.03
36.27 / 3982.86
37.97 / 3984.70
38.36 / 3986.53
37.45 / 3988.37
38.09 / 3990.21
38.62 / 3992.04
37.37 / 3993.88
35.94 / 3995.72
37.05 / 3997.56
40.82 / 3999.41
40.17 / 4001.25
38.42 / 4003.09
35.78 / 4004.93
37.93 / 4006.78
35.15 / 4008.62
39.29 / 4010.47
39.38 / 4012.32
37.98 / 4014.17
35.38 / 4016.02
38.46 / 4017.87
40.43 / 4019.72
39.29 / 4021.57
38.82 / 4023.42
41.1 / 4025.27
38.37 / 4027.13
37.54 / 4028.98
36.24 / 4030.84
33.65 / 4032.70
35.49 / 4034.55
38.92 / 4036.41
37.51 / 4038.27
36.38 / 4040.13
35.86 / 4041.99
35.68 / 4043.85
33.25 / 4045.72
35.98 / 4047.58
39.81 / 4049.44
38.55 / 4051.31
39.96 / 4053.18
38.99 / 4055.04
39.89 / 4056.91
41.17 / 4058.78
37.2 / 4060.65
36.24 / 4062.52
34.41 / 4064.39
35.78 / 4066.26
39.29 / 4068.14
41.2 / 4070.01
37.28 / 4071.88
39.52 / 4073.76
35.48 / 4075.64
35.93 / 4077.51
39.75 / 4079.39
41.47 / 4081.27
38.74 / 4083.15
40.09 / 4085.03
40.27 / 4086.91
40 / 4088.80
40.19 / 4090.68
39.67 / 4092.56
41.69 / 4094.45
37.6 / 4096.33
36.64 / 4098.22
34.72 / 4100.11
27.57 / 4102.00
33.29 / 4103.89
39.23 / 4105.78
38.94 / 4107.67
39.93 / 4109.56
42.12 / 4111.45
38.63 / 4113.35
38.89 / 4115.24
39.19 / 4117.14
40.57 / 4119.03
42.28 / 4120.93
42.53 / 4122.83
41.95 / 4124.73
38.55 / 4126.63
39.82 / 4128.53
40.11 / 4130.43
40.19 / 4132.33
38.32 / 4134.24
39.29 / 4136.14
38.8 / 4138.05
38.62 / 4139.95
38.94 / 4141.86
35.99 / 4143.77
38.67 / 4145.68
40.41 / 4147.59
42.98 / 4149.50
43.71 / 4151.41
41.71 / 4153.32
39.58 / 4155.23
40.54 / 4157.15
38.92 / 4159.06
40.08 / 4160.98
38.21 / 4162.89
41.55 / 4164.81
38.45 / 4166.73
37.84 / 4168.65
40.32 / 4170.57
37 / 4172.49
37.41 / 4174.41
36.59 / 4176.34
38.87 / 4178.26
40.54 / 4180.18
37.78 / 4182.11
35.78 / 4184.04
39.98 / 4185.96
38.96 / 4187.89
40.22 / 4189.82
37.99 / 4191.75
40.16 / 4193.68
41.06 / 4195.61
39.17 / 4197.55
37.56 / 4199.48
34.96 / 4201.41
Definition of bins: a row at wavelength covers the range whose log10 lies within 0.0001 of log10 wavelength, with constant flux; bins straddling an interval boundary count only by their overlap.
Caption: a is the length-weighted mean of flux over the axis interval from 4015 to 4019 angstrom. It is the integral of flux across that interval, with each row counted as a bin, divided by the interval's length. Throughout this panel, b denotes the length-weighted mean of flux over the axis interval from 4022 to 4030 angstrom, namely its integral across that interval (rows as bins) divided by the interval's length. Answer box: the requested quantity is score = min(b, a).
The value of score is 37.1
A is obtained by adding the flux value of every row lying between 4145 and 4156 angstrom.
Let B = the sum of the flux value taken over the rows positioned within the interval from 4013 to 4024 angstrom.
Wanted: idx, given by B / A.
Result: 0.93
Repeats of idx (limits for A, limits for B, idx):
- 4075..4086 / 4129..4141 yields 1.02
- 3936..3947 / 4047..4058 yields 1.40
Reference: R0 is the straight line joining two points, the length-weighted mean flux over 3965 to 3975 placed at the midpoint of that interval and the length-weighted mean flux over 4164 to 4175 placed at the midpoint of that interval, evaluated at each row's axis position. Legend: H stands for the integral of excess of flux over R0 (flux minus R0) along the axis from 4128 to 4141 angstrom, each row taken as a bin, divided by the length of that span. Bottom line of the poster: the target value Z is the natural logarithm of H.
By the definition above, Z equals 1.5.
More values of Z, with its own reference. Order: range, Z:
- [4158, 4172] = 0.0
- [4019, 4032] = 2.7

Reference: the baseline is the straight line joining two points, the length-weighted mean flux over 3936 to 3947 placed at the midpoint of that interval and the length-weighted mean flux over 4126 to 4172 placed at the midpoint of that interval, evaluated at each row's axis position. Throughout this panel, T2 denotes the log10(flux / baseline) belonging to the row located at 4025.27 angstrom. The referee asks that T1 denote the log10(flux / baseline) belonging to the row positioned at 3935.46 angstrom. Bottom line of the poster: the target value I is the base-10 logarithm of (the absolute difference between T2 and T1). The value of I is -0.3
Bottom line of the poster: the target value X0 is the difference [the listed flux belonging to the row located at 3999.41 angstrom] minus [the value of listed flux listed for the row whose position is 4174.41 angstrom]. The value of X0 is 3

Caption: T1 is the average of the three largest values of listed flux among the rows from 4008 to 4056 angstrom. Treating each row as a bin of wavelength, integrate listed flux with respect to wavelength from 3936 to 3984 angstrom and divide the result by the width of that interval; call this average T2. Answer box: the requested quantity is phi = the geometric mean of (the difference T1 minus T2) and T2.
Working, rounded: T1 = 40.5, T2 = 29.2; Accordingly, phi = 18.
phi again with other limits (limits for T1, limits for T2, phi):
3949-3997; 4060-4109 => 6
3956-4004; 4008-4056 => 9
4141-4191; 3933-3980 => 21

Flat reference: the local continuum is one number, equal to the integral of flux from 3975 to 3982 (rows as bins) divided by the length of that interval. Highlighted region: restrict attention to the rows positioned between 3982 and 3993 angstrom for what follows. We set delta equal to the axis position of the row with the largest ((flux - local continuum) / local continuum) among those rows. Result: 3992.04 angstrom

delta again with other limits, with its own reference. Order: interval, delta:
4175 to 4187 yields 4180.18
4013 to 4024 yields 4019.72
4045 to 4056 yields 4053.18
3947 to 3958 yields 3953.62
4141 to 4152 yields 4151.41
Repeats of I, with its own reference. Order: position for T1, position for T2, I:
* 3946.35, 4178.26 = -0.9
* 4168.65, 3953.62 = -0.8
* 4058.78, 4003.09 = -1.8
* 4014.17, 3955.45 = -1.5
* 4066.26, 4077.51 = -2.2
